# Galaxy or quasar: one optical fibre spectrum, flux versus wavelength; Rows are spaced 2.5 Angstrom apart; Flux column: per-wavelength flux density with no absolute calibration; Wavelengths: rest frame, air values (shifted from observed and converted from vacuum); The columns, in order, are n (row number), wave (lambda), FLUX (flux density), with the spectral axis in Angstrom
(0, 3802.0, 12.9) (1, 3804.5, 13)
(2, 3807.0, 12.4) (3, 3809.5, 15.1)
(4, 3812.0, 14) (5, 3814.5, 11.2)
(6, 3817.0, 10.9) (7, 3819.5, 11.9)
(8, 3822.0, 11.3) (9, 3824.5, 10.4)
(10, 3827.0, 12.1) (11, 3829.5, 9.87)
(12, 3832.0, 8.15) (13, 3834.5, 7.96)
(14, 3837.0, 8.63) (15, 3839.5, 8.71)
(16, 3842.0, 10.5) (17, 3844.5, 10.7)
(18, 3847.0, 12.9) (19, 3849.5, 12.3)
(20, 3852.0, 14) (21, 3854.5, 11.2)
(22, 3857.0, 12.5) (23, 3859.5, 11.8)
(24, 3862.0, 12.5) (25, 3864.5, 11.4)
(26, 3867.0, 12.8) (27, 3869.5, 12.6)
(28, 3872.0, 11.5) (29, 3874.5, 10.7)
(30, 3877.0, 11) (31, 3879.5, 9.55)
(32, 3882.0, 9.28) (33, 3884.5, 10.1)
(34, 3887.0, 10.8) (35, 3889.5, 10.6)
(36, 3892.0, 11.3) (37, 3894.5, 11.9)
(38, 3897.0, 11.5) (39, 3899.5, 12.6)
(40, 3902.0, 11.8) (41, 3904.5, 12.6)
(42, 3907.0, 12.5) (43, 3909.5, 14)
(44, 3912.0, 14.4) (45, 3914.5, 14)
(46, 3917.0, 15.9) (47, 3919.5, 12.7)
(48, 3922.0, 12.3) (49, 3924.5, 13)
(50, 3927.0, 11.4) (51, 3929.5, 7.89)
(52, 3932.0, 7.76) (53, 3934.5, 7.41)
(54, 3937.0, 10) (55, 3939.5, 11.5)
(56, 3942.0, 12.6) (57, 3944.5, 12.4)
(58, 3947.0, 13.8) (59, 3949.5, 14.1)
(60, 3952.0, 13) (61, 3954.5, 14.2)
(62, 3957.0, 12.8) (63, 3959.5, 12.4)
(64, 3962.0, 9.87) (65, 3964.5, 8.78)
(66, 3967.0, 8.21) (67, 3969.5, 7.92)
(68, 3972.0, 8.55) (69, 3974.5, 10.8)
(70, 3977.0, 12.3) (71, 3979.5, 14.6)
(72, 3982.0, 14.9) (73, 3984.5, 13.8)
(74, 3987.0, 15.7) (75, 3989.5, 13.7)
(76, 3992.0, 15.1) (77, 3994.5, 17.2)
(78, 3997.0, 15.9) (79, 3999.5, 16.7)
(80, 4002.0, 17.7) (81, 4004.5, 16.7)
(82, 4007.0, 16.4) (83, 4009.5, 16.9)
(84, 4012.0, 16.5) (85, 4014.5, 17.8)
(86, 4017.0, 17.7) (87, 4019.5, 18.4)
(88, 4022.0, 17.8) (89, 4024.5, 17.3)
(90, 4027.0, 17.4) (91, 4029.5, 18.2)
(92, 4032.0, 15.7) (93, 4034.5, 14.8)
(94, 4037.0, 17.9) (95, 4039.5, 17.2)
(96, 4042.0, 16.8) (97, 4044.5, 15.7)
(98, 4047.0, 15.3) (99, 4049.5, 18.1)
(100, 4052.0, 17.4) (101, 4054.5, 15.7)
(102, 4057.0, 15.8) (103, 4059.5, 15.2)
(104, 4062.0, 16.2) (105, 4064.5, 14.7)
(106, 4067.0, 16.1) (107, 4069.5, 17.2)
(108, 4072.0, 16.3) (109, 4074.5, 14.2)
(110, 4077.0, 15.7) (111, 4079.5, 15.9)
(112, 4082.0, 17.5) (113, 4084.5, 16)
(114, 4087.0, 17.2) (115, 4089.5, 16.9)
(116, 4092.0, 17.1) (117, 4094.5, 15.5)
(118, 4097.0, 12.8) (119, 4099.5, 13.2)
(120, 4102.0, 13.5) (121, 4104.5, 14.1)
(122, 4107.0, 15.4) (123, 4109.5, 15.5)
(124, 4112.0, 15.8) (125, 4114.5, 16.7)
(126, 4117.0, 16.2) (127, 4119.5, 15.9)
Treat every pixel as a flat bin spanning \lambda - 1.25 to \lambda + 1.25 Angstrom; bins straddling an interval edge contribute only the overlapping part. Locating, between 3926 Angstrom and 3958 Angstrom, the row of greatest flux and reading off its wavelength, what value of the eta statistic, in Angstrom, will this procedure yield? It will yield 3954.5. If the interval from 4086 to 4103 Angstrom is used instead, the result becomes 4087.0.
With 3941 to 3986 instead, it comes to 3982.0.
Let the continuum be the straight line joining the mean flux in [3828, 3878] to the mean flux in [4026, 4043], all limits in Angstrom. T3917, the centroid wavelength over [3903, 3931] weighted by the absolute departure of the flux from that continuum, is 3921.7 Angstrom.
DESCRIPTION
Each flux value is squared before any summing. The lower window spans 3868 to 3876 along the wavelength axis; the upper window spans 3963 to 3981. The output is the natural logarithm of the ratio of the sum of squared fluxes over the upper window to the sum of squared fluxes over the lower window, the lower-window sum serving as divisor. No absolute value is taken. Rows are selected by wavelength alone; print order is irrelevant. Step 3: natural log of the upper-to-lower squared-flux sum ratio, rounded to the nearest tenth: 0.6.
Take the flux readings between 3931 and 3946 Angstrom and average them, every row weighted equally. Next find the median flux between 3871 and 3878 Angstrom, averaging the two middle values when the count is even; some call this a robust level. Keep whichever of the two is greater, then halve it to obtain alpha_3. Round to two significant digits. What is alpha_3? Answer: 5.5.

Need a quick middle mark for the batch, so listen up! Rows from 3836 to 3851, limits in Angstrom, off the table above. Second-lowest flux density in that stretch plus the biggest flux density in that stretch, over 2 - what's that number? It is 10.8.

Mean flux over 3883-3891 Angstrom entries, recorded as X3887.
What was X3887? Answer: 10.5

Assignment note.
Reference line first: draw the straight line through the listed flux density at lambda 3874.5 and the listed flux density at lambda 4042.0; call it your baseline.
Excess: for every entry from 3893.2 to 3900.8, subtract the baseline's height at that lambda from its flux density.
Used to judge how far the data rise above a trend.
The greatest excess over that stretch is 1.0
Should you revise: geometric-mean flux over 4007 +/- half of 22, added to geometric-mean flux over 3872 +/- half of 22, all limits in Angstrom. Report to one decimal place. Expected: 28.1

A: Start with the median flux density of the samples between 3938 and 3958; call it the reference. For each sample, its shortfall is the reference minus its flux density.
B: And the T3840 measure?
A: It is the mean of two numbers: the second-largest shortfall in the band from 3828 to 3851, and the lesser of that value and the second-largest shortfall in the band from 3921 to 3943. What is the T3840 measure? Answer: 5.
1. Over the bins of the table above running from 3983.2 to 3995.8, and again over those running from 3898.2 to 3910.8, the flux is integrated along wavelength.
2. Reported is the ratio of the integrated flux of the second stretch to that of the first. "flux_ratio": 0.84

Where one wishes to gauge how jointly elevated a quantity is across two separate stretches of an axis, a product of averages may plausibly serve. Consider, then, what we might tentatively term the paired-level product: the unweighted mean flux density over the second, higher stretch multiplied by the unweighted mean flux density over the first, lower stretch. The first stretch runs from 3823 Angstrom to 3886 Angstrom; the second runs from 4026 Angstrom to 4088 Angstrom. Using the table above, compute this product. 178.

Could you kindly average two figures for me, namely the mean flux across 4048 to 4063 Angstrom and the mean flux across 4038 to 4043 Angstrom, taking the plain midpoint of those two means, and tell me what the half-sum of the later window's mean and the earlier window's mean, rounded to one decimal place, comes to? 16.7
